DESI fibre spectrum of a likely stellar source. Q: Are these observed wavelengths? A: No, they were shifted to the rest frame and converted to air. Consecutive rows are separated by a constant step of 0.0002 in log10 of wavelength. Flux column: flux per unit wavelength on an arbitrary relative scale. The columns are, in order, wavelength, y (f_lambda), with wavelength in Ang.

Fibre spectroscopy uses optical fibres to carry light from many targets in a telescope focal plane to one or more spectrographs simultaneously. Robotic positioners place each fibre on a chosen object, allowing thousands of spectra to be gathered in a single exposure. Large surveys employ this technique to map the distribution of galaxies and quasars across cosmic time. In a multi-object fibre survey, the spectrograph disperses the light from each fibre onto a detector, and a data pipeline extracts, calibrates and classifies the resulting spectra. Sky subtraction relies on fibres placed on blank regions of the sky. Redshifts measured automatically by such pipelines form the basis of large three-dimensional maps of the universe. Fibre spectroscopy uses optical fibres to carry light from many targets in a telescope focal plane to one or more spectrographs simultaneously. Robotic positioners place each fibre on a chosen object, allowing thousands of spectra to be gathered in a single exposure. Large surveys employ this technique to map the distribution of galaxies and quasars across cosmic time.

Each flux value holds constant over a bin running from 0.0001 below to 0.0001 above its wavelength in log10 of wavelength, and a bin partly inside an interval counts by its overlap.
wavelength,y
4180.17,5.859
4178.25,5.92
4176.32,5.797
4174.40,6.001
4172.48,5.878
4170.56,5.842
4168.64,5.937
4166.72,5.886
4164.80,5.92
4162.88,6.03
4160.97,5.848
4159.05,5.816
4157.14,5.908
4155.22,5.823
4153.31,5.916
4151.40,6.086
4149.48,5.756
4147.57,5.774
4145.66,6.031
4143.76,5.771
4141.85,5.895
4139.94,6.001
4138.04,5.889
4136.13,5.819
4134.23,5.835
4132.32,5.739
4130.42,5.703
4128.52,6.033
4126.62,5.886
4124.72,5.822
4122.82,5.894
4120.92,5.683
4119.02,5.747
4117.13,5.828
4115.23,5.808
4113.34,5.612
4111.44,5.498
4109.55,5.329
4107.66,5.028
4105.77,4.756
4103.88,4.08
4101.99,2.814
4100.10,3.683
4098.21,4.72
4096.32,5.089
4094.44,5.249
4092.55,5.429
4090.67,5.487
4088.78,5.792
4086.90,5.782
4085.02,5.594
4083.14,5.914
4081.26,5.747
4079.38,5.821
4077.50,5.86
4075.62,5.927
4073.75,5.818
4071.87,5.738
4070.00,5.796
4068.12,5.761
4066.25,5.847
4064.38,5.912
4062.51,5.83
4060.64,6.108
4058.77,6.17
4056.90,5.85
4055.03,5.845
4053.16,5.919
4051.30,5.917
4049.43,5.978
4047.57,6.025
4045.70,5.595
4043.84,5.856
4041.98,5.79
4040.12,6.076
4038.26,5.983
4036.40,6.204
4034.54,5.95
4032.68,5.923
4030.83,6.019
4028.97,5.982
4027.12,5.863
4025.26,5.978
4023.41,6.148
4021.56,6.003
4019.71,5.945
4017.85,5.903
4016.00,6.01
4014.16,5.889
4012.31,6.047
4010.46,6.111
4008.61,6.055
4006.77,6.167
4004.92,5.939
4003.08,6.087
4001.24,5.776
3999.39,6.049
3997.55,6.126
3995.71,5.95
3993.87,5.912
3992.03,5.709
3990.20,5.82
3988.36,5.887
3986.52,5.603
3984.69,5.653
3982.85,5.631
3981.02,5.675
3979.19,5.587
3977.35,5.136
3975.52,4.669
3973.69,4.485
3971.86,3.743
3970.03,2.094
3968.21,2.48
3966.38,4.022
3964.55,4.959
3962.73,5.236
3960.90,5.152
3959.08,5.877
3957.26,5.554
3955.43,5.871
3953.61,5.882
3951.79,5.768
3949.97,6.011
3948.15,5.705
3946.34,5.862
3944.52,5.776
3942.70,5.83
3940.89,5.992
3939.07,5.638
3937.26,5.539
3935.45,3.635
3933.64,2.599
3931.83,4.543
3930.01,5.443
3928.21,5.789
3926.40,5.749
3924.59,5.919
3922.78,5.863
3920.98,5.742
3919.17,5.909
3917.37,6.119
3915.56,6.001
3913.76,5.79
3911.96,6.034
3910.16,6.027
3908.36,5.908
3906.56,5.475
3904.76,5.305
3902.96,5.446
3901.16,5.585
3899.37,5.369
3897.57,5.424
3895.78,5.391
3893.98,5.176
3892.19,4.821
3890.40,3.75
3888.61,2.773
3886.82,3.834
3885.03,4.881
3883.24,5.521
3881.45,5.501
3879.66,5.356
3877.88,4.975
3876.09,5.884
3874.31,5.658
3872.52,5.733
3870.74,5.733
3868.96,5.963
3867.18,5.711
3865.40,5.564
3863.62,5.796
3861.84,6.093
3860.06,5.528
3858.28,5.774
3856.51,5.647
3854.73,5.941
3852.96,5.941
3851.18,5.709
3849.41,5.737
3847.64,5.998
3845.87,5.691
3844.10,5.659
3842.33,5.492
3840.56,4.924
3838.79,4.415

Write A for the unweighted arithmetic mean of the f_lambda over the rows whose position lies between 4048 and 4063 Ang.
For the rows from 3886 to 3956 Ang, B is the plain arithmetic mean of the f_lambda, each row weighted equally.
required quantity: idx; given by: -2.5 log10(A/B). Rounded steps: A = 6.0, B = 5.37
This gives -0.11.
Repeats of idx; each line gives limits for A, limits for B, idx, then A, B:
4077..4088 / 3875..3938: -0.11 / 5.8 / 5.23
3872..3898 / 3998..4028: 0.20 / 5.0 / 6.00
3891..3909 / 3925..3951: -0.02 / 5.4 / 5.29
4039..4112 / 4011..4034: 0.09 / 5.5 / 5.98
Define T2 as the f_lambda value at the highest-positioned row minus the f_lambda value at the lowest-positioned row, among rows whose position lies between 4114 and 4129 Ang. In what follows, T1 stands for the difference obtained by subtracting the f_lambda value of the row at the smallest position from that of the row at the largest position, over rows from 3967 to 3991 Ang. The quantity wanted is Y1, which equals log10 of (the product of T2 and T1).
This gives -0.12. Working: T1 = 3.3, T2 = 0.2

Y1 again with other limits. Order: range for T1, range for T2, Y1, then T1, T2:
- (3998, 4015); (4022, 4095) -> -0.84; -0.2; -0.9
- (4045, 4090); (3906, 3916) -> -0.98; 0.2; 0.5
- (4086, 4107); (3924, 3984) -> -0.53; -1.0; -0.3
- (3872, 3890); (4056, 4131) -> -0.36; -3.0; -0.1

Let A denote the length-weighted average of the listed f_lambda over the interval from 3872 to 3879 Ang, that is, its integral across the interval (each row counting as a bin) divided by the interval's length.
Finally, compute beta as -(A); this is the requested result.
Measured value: -5.55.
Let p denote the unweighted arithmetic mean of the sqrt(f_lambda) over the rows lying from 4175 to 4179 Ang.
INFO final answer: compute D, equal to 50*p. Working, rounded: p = 2.42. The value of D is 121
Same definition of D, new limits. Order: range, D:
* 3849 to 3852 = 120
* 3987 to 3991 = 121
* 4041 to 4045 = 121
